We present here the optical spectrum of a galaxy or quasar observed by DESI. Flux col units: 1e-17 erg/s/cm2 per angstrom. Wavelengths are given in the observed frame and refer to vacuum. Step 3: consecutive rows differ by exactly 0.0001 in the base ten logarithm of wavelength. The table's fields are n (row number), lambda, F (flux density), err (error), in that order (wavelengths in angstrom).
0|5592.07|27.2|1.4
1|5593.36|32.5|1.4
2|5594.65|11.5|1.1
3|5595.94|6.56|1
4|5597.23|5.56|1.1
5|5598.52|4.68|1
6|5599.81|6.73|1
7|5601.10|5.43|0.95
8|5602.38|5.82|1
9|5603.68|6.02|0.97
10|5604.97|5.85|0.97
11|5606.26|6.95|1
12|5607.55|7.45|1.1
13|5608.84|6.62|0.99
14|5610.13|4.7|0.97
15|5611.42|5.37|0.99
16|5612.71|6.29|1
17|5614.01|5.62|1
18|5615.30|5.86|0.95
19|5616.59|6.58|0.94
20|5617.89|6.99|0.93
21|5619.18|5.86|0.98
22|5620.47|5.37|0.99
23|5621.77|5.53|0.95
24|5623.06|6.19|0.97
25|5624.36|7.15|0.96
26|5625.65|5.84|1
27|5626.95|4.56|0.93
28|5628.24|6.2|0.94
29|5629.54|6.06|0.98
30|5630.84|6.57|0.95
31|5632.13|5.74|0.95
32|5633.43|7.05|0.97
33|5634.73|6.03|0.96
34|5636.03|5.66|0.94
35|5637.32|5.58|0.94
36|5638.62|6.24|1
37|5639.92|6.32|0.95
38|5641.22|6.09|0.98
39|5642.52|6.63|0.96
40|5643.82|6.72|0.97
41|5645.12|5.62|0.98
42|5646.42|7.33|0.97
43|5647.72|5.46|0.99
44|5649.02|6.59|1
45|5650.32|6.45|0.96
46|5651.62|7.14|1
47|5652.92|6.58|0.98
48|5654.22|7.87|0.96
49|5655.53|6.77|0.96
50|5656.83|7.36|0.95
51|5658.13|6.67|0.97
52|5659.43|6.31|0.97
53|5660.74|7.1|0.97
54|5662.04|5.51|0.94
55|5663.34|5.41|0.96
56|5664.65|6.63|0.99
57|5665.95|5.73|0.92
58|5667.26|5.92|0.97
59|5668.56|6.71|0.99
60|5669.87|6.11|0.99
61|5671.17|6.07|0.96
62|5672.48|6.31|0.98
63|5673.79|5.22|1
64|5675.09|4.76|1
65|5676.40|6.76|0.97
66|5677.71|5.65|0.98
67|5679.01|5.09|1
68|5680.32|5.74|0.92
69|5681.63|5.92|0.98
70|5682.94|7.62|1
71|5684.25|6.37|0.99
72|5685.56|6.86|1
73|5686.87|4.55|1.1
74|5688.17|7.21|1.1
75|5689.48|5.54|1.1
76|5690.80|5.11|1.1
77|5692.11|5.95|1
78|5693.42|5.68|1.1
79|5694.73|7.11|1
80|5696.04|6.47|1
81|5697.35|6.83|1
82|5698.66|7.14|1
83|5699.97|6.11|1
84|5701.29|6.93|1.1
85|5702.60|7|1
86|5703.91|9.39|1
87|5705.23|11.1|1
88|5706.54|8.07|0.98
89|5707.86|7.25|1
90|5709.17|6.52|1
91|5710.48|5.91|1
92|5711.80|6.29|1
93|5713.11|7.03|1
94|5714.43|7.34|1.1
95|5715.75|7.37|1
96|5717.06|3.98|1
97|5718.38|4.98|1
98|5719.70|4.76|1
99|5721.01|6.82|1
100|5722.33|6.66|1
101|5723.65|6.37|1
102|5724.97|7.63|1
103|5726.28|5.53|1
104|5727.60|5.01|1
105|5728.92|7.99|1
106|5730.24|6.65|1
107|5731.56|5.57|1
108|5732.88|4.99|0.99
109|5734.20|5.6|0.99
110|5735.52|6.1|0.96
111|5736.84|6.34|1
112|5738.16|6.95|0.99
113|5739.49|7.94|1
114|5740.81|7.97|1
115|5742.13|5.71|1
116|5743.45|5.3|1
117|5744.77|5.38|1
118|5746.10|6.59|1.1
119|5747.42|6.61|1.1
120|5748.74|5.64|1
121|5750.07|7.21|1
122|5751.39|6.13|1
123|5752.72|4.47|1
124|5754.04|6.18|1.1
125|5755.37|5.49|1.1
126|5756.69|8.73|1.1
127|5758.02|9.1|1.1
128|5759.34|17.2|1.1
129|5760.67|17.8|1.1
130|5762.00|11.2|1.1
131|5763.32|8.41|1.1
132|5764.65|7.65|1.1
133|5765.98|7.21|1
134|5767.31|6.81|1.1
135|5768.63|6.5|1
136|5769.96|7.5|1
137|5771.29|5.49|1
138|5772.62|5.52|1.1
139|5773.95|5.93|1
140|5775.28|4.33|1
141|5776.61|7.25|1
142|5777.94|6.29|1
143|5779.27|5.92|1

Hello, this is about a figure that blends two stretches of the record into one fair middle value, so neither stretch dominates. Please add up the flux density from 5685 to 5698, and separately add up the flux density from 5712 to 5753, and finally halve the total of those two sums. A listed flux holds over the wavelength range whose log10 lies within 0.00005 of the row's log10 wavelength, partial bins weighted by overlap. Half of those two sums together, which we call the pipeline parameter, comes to 127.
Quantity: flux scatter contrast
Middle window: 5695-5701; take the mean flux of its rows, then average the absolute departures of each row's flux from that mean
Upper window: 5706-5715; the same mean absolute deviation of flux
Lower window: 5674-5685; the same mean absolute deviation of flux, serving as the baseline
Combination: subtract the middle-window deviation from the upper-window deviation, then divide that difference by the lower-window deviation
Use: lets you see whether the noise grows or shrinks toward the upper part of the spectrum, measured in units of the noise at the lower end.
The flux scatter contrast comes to 0.33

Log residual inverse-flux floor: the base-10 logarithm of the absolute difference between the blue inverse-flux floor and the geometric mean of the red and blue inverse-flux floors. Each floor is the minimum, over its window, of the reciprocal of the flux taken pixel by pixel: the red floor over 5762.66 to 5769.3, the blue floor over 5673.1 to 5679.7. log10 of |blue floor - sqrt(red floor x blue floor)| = -1.82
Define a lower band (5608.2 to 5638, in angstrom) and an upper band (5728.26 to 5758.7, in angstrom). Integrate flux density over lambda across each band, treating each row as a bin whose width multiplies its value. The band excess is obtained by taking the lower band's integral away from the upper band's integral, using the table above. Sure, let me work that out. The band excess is 19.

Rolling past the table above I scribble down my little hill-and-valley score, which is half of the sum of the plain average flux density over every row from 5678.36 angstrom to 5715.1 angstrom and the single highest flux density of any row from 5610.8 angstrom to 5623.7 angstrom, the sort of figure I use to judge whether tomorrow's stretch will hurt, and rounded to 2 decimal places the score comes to 6.85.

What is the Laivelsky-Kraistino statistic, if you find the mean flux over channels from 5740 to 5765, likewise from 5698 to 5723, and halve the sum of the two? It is 7.5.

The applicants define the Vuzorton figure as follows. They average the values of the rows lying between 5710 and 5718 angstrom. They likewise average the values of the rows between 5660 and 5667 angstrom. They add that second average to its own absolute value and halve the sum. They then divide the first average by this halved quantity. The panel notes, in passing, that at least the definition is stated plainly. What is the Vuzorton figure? 1.04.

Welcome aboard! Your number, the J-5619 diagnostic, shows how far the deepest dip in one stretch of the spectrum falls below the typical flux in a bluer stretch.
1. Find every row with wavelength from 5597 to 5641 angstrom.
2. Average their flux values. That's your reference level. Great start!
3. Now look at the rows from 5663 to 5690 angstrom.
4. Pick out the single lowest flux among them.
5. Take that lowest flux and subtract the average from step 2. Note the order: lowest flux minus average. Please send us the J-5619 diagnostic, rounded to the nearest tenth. -1.5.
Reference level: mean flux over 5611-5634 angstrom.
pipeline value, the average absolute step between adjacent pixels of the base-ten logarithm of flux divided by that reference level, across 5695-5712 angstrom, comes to 0.056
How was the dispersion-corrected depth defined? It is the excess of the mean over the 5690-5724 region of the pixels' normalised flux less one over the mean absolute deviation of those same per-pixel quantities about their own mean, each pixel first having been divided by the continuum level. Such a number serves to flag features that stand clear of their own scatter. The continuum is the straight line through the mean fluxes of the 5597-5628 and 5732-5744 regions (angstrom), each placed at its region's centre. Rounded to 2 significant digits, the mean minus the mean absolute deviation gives -0.077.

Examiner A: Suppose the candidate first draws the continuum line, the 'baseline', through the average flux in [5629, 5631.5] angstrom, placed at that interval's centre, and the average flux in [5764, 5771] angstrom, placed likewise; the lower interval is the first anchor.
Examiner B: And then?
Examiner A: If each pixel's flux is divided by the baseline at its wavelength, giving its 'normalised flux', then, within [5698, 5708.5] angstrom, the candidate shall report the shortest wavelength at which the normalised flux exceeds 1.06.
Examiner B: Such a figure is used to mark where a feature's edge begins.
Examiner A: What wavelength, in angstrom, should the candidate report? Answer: 5698.66 angstrom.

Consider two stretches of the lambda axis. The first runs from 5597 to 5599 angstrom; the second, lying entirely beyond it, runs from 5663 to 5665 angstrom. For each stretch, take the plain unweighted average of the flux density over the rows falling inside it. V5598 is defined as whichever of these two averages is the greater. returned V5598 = 6.0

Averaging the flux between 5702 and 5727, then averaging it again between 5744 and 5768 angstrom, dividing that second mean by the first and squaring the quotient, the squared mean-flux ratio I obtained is 1.44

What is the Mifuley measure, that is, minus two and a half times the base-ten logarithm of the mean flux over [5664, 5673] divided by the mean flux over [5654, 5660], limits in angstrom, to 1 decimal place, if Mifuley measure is 0.1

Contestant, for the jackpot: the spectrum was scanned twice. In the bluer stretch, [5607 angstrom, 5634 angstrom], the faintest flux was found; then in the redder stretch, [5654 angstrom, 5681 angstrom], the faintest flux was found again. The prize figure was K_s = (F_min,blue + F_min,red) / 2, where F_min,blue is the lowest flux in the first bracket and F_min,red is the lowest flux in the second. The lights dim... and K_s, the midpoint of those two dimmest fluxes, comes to 4.66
